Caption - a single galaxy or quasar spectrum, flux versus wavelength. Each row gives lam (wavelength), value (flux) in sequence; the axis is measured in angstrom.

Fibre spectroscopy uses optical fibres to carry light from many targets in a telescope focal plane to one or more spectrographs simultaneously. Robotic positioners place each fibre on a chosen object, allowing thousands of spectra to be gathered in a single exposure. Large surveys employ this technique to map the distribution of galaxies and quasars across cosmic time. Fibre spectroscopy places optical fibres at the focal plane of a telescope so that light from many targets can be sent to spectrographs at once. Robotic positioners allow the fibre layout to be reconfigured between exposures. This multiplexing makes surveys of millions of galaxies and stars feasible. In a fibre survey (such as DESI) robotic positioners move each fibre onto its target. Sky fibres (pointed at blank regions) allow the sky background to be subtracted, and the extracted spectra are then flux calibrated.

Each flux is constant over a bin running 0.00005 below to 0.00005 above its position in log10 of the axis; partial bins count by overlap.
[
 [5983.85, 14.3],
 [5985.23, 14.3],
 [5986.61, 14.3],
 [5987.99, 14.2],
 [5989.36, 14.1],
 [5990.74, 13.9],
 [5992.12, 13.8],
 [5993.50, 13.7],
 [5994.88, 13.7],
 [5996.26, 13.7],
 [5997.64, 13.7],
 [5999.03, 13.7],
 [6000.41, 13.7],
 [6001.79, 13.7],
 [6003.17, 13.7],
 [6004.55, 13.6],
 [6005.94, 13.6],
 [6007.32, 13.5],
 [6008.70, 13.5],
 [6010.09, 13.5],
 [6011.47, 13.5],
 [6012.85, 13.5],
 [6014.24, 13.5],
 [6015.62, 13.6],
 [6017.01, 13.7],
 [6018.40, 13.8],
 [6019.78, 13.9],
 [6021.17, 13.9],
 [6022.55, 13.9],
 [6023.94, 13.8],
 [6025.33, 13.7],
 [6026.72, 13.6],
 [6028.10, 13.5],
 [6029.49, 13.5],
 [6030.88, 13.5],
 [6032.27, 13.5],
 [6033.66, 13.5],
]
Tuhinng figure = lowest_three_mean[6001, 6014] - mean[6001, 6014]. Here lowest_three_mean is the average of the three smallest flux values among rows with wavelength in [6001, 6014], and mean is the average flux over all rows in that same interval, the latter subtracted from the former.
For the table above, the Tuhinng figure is -0.07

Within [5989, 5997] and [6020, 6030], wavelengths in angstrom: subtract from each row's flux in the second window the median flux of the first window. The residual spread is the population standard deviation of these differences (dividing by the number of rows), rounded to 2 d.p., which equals 0.16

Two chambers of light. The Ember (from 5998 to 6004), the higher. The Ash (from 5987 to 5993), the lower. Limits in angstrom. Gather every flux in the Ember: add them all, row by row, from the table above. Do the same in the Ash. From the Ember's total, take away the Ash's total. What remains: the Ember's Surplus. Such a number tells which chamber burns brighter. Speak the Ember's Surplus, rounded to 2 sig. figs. -1.2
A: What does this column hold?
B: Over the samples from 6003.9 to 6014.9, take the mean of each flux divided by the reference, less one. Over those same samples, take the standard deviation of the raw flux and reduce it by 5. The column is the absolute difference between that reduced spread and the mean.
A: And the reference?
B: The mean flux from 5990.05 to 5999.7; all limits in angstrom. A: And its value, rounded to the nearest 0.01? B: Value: 4.94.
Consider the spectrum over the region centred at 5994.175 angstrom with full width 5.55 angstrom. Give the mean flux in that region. 13.73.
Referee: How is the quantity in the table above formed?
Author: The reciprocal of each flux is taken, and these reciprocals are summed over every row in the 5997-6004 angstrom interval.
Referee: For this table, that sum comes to 0.365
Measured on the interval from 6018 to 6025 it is 0.361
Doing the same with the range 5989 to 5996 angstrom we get 0.361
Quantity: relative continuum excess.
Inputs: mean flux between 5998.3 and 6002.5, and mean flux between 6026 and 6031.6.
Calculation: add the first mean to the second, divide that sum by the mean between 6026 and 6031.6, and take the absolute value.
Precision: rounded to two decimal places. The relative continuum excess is 2.01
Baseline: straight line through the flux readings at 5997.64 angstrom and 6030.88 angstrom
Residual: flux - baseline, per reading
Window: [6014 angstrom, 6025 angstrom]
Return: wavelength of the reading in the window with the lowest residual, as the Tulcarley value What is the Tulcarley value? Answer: 6014.24 angstrom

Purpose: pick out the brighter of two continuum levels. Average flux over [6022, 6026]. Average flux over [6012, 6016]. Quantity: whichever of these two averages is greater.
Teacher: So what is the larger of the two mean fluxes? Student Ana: 13.8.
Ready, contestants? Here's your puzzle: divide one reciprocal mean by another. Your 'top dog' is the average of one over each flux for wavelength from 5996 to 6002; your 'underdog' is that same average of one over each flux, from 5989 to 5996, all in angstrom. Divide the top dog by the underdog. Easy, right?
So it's 1.01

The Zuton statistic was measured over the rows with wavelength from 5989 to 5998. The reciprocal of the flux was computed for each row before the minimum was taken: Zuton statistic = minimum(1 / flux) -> 0.0709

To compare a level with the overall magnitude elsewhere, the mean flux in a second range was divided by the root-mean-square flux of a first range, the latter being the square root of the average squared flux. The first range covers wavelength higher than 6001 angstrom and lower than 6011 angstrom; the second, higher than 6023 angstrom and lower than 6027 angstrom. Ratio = 1.008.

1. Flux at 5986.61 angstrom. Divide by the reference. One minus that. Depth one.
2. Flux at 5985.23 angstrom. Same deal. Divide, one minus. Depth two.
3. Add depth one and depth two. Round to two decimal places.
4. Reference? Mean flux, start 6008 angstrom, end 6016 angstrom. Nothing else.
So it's -0.12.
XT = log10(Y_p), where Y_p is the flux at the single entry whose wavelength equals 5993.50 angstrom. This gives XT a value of 1.14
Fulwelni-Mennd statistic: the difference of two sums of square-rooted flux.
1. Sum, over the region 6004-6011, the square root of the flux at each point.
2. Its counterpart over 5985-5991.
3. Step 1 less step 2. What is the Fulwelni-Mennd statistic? -0.42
